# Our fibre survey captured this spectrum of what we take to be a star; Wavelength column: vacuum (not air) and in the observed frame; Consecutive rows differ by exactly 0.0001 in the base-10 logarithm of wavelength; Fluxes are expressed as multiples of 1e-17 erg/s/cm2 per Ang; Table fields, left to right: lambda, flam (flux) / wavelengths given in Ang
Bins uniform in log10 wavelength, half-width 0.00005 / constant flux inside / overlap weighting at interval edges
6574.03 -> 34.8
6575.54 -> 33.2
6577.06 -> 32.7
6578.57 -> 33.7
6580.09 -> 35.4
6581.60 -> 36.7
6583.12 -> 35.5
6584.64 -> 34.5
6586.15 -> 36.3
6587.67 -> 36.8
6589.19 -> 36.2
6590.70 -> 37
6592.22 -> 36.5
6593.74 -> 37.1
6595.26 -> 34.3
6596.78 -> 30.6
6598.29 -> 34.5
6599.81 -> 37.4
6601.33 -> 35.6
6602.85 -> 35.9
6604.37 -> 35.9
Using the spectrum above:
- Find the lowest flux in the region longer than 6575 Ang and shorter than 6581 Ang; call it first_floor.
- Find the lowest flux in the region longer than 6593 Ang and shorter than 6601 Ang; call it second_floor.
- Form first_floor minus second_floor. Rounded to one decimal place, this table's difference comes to 2.1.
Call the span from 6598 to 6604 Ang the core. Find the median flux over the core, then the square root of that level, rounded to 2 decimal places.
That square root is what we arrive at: 5.98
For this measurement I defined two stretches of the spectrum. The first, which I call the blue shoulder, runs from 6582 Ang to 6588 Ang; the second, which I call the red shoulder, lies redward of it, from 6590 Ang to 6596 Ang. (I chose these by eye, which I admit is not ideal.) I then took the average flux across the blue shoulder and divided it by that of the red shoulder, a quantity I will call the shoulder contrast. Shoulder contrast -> 0.99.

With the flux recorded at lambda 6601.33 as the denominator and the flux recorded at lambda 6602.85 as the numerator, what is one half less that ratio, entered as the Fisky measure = -0.51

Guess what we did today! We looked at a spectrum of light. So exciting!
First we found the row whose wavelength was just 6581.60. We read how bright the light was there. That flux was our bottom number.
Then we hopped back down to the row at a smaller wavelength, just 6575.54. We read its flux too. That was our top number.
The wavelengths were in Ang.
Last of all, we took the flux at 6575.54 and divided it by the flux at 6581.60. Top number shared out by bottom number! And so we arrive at 0.90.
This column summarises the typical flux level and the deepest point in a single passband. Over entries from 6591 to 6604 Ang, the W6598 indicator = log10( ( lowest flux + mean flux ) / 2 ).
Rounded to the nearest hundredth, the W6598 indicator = 1.52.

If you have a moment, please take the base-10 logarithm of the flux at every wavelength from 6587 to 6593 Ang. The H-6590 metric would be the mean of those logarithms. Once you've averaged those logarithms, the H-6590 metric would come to 1.56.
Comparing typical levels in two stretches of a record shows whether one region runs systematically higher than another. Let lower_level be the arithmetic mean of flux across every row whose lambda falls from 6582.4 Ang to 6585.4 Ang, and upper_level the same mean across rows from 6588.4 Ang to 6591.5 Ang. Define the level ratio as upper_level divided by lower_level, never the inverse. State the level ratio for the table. 1.046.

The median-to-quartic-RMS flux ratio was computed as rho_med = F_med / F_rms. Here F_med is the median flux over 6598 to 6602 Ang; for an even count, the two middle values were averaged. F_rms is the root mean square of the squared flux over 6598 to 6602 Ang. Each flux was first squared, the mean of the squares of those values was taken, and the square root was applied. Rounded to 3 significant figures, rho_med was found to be 0.0276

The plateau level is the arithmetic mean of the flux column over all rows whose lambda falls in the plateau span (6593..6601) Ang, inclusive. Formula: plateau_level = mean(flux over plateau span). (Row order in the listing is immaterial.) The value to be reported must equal 34.8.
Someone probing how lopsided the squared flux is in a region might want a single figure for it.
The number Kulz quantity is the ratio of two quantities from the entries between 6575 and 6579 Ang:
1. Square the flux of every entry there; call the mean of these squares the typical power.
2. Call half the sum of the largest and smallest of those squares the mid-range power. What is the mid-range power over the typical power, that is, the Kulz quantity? 1.00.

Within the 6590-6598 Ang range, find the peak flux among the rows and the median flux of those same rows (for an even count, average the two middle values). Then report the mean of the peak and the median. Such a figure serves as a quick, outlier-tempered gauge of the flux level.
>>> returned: 36.80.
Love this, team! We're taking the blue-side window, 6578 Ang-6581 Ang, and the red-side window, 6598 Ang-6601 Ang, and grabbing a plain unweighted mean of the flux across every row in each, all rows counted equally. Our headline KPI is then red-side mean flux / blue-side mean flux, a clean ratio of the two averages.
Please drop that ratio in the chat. 1.04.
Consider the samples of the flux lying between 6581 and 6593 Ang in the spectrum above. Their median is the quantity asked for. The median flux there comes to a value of 36.4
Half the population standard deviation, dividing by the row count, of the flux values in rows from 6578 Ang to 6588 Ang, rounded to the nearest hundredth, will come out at 0.53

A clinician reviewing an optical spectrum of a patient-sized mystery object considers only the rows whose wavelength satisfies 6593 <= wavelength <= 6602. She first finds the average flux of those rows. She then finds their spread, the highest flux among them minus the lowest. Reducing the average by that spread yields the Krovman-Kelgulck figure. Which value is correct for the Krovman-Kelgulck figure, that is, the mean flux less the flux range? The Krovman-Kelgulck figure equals 28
